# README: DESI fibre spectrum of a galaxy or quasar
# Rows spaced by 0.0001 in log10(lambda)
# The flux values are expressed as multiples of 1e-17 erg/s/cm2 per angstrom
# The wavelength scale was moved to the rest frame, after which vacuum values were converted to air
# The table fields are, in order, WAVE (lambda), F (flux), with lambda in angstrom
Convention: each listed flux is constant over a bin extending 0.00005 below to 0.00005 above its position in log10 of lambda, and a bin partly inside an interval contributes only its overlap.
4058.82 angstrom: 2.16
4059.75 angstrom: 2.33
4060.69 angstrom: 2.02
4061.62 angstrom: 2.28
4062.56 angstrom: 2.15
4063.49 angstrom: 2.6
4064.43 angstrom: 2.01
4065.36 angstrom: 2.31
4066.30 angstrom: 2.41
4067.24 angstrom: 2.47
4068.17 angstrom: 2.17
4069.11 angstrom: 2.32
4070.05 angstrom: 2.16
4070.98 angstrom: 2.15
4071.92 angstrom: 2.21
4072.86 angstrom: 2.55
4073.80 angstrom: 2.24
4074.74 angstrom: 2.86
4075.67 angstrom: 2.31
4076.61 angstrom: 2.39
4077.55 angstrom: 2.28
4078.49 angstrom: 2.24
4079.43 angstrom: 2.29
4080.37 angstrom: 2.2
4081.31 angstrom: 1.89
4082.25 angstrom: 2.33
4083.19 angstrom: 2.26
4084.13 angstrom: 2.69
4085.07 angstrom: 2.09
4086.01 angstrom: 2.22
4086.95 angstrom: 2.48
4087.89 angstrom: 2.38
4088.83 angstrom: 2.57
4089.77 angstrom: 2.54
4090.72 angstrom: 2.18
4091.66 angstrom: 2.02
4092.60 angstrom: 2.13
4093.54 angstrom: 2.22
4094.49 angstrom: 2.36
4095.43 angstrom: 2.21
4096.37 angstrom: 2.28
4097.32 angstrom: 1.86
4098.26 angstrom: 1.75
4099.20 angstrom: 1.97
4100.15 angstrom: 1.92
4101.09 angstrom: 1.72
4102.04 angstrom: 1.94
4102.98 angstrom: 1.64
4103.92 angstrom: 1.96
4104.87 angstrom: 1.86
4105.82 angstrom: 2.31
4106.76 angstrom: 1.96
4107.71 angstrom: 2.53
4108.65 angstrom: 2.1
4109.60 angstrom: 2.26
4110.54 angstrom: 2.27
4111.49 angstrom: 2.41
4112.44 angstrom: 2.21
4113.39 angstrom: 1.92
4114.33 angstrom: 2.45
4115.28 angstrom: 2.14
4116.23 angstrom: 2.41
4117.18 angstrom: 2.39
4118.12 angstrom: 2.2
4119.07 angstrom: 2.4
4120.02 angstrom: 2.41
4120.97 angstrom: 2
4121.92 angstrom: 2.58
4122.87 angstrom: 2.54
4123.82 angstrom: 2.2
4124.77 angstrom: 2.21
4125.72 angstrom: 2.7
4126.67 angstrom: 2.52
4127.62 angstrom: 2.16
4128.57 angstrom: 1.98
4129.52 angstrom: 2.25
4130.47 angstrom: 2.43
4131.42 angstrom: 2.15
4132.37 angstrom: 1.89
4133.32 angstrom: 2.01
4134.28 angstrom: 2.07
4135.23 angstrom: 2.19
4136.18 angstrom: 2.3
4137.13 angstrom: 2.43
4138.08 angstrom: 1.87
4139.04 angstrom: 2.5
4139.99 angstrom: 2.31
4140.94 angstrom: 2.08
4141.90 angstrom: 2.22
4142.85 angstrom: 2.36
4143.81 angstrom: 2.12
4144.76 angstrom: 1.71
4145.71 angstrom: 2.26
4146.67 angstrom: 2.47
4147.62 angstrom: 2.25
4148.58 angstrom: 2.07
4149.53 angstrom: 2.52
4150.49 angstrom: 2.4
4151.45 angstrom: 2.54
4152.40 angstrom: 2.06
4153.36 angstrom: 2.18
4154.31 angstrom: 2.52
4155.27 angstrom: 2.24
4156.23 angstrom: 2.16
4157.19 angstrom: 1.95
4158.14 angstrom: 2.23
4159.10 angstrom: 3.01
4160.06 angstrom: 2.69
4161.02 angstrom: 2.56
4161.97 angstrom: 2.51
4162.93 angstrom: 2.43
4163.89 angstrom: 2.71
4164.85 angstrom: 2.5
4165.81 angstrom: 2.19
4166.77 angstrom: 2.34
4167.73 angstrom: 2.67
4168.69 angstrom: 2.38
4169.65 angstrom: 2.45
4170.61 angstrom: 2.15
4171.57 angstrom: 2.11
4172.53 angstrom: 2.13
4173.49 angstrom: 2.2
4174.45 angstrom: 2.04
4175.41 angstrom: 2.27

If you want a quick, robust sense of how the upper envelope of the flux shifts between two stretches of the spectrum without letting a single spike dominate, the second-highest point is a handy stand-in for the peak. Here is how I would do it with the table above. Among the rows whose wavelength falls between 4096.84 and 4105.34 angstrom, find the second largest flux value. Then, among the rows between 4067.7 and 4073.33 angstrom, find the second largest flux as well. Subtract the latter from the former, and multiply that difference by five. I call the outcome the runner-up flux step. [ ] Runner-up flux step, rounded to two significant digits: -1.8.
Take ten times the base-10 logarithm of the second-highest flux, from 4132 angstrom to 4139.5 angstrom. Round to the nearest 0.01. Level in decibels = 3.86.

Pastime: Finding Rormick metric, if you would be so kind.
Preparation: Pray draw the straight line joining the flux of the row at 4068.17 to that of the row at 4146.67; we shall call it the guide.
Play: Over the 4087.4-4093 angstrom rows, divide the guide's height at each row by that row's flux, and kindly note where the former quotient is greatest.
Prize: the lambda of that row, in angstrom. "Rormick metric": 4091.66 angstrom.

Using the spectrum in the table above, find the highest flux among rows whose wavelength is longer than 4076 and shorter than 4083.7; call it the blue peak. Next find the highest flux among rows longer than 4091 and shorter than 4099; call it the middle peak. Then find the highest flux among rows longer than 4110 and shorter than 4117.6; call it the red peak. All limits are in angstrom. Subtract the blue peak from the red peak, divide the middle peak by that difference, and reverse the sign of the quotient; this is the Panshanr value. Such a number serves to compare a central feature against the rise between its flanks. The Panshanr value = -39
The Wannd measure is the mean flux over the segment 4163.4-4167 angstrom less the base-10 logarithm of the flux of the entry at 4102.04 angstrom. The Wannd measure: 2.15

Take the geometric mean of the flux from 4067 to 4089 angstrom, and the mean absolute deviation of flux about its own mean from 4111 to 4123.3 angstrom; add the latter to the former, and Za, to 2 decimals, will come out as 2.48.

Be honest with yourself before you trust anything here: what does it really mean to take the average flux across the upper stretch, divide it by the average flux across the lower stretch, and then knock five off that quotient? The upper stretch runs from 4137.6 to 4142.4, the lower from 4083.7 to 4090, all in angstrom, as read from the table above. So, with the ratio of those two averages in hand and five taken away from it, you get -4.09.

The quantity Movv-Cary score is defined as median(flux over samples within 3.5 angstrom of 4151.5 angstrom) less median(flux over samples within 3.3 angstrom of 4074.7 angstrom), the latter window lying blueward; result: 0.1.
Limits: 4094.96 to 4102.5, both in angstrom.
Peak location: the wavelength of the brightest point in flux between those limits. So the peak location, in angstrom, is 4096.37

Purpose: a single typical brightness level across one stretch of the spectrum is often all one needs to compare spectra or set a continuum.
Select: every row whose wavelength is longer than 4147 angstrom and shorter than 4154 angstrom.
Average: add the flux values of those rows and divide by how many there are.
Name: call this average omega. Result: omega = 2.3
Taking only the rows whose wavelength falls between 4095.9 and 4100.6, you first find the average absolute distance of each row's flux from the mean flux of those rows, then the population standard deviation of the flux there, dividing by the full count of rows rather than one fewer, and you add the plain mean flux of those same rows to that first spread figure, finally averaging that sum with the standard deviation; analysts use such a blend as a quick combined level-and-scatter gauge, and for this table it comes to 1.13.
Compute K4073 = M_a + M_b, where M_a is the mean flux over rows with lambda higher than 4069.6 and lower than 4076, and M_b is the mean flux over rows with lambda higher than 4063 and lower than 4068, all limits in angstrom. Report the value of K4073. 4.71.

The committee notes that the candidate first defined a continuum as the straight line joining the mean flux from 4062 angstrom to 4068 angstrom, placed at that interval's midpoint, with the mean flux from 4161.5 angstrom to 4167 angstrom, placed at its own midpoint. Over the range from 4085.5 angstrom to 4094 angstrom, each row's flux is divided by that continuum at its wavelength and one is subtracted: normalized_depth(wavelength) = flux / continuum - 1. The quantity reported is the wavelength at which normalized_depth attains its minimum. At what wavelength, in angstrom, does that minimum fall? 4091.66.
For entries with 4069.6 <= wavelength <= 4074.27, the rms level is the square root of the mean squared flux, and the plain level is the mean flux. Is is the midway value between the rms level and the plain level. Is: 2.26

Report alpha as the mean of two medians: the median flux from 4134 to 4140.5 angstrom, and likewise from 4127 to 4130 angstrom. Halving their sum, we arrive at 2.23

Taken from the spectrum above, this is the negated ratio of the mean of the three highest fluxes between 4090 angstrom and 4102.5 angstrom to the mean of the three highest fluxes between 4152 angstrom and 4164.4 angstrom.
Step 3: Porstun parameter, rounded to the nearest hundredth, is -0.82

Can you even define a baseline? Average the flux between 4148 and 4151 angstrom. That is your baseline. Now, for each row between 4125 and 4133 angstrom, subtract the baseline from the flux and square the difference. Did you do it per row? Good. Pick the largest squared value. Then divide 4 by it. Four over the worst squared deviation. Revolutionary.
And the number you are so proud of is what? 21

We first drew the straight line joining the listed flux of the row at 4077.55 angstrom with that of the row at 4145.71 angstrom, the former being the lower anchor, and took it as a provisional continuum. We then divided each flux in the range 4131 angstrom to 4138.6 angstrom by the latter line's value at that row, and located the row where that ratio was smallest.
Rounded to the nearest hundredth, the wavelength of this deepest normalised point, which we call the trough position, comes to 4138.08 angstrom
